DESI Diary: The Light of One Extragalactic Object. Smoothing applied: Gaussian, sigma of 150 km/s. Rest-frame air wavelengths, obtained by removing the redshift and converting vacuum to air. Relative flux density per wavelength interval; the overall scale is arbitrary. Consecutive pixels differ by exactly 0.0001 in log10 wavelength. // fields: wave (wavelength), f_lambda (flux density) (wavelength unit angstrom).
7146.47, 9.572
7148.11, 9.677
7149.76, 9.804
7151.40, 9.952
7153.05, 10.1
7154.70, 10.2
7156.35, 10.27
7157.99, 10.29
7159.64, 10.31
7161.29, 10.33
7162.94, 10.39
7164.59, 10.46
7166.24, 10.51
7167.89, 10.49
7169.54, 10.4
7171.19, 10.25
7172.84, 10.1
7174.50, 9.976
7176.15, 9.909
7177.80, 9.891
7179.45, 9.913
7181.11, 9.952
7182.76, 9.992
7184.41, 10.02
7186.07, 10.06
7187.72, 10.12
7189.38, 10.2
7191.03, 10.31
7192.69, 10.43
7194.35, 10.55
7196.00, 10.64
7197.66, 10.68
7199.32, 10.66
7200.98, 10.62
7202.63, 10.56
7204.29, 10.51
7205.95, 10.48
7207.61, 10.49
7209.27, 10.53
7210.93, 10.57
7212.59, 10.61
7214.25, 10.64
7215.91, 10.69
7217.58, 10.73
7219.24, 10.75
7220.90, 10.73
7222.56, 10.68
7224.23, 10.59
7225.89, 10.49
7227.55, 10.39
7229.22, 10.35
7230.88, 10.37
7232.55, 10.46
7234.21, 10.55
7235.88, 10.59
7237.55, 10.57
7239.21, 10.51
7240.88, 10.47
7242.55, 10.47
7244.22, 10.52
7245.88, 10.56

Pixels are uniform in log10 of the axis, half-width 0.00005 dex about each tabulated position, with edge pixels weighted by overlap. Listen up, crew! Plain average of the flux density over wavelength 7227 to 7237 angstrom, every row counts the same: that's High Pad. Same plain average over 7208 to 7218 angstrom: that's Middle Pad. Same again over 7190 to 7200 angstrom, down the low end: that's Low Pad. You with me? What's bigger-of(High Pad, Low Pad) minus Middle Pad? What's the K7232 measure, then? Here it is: -0.08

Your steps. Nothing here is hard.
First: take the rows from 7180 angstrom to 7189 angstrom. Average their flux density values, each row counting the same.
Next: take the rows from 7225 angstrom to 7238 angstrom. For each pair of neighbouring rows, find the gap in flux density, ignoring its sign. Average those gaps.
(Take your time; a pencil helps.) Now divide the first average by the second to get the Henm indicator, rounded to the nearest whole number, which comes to 176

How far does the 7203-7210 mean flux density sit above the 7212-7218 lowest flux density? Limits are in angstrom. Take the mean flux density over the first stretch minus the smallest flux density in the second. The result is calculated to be -0.11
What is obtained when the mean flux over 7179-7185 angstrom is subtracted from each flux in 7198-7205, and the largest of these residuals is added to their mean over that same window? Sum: 1.3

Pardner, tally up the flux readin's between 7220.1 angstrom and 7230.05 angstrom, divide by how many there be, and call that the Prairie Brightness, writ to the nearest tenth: 10.5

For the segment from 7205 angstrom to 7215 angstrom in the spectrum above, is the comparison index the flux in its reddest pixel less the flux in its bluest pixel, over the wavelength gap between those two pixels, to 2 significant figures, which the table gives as 0.019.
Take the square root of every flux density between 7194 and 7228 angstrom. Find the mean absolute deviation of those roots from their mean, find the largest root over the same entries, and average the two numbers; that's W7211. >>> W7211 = 1.645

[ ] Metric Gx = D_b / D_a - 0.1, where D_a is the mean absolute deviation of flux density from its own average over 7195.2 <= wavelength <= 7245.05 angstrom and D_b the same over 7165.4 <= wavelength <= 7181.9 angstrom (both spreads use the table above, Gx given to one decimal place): 2.4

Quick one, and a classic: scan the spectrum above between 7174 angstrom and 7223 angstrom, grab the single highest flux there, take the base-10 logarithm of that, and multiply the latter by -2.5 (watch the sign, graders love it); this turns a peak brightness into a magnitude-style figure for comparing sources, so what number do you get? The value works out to -2.579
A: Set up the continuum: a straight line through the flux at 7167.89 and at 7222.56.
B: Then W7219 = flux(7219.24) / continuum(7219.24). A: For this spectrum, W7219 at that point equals 1.008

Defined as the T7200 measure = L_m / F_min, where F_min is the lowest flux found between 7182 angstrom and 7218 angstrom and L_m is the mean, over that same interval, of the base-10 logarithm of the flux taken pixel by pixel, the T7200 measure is 0.102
